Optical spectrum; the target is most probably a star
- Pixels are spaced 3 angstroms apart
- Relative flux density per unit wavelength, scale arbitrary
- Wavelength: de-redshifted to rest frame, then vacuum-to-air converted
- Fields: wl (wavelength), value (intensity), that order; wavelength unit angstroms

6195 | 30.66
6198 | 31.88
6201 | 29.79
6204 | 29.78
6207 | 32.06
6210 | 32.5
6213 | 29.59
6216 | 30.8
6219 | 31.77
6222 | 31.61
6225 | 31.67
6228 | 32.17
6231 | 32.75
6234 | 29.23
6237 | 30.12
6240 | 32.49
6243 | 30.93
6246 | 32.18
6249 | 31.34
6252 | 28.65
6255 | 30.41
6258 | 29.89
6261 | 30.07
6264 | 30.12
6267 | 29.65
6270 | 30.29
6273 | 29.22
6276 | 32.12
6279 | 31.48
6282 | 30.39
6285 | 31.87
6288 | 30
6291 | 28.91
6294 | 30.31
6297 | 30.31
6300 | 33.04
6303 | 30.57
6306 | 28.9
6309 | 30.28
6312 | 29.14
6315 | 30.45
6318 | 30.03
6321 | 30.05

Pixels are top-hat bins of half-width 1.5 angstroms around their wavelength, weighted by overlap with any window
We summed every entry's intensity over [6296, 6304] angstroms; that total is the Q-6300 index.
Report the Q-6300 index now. 94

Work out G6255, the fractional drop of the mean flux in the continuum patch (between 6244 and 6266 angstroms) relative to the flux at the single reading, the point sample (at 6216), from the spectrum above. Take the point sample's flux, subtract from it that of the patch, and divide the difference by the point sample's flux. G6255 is 0.014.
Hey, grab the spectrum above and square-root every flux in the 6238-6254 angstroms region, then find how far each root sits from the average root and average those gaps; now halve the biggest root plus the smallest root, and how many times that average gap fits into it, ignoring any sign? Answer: 58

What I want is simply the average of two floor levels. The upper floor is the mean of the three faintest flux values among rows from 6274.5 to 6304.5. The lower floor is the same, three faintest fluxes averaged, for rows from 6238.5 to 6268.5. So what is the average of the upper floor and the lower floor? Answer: 29.6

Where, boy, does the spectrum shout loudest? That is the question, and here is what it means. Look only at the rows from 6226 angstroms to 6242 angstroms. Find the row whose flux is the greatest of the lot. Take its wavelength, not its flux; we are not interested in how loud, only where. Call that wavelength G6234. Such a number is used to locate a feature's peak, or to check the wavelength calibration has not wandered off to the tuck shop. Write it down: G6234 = 6231 angstroms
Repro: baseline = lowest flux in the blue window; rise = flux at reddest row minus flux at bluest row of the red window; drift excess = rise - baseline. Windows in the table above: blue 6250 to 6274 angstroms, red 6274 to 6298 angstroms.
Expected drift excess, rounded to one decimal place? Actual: -30.5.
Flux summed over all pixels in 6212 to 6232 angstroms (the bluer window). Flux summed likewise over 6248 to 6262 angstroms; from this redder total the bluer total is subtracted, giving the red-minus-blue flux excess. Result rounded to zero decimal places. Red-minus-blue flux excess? -70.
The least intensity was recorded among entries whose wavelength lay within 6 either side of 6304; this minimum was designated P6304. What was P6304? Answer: 28.9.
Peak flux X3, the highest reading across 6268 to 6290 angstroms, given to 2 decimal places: 32.12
